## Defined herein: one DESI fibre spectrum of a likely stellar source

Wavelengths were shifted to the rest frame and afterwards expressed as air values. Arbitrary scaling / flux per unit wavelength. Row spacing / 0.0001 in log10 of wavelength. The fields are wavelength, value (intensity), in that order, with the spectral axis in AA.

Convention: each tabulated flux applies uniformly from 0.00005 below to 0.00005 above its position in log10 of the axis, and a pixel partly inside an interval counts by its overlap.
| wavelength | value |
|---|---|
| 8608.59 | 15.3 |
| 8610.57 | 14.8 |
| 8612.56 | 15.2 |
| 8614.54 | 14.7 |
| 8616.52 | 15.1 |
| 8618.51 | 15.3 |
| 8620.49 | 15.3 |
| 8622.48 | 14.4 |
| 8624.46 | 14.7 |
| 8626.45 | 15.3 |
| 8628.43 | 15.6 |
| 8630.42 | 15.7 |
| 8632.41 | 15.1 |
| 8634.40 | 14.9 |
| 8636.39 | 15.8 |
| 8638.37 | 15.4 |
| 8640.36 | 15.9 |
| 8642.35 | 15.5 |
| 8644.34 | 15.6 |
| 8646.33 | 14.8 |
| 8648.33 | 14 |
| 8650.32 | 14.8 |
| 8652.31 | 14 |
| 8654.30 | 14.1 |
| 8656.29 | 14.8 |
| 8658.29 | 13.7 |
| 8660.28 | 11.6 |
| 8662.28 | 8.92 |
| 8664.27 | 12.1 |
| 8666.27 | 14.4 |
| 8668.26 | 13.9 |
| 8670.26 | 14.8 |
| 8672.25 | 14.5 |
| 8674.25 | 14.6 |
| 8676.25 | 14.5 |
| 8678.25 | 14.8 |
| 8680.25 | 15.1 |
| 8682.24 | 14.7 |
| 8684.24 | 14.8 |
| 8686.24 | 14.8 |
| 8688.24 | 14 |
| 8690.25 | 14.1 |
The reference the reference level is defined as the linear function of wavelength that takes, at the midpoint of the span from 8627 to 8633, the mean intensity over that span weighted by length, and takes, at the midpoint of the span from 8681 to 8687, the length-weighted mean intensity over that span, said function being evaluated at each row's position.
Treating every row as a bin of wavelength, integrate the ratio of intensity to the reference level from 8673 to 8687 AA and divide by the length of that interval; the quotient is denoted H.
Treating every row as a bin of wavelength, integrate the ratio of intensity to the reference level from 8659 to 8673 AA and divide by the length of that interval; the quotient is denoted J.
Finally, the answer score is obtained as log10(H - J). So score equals -0.9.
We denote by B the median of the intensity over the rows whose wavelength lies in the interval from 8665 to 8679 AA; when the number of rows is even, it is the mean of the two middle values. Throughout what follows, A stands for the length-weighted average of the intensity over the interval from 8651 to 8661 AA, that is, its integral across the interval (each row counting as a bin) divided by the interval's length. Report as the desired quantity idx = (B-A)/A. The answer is 0.06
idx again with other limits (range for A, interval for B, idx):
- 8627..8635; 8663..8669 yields -0.09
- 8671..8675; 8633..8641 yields 0.07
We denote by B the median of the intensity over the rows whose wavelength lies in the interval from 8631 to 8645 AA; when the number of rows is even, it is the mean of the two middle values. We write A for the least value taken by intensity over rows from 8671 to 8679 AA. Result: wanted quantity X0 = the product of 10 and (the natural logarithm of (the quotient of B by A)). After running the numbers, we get 0.7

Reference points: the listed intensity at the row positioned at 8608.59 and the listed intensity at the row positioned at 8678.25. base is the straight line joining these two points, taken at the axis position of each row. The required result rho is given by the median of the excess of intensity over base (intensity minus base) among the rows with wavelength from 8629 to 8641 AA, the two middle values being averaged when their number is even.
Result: 0.4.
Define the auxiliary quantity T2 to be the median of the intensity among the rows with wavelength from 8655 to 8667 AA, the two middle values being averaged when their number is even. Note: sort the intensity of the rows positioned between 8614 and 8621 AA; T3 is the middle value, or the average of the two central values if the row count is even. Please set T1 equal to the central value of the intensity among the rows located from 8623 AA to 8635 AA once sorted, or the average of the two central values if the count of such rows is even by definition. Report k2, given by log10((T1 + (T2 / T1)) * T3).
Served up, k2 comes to 2.39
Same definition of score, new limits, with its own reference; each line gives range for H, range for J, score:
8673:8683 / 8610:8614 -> -1.4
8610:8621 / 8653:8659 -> -1.6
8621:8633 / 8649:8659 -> -1.5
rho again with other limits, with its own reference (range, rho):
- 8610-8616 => -0.5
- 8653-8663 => -1.2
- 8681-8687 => 0.0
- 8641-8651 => -0.2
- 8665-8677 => -0.3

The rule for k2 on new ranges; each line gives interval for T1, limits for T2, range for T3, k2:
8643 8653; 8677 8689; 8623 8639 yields 2.38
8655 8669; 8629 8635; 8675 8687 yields 2.34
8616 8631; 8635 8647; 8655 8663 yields 2.31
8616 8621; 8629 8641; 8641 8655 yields 2.38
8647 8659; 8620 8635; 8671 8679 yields 2.34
